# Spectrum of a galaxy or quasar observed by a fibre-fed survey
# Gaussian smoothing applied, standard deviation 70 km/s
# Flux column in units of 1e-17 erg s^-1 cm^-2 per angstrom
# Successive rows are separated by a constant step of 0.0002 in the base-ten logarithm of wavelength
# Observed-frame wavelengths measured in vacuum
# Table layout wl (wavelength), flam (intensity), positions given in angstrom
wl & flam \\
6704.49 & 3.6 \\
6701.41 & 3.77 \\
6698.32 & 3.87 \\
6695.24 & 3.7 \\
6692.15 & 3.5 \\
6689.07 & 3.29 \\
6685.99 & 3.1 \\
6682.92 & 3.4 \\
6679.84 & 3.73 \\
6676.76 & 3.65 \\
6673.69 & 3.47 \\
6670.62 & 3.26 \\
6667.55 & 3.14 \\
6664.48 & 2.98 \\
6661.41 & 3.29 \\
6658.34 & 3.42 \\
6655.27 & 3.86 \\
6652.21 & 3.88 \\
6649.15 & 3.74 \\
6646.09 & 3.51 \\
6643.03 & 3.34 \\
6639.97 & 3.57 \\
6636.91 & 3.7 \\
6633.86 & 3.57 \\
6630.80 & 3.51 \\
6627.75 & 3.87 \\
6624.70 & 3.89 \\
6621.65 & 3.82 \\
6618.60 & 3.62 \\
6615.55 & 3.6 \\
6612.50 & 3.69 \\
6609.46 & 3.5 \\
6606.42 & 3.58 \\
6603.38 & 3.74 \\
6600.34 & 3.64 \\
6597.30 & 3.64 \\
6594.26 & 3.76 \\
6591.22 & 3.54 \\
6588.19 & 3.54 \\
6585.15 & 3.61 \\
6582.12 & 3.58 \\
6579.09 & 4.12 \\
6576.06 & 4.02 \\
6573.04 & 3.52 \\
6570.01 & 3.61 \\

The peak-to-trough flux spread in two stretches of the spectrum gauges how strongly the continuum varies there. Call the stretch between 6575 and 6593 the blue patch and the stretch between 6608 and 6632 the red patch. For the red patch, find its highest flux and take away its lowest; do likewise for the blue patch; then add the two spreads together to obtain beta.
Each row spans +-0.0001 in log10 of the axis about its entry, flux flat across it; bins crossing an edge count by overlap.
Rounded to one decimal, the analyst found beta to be 1.0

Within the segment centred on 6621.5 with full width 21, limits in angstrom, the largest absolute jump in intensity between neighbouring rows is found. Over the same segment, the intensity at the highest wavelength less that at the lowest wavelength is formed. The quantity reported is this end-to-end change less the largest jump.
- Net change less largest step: -0.54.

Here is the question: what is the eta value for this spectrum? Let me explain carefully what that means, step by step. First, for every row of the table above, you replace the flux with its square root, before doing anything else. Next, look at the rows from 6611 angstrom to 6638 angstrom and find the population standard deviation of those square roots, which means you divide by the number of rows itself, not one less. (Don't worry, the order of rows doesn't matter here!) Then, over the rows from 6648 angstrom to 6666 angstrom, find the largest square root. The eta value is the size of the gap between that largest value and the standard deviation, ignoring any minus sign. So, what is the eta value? 1.94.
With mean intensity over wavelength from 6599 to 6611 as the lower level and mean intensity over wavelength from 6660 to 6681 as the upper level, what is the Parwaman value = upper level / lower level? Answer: 0.93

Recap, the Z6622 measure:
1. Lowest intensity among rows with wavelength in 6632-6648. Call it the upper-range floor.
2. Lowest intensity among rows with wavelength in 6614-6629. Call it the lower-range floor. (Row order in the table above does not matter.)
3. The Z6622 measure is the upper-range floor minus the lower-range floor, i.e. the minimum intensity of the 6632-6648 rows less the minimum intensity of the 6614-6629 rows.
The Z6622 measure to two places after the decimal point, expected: -0.26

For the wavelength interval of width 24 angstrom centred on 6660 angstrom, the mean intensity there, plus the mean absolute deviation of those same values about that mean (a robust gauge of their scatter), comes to 3.73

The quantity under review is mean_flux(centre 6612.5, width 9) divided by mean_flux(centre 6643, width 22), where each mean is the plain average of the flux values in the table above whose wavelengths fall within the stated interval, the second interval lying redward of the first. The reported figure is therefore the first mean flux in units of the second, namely 0.99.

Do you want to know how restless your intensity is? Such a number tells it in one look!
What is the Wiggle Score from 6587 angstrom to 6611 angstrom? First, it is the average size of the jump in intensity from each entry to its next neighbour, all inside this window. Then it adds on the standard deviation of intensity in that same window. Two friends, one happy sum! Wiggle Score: 0.19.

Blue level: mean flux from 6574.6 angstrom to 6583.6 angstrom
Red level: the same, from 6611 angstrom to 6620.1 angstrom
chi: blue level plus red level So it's 7.5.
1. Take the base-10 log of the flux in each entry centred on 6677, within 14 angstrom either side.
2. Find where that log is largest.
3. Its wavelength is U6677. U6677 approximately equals 6679.84 angstrom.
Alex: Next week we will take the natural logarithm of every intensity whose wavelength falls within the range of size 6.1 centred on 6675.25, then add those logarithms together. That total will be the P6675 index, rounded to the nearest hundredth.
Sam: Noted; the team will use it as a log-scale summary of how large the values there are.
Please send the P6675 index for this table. 2.54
